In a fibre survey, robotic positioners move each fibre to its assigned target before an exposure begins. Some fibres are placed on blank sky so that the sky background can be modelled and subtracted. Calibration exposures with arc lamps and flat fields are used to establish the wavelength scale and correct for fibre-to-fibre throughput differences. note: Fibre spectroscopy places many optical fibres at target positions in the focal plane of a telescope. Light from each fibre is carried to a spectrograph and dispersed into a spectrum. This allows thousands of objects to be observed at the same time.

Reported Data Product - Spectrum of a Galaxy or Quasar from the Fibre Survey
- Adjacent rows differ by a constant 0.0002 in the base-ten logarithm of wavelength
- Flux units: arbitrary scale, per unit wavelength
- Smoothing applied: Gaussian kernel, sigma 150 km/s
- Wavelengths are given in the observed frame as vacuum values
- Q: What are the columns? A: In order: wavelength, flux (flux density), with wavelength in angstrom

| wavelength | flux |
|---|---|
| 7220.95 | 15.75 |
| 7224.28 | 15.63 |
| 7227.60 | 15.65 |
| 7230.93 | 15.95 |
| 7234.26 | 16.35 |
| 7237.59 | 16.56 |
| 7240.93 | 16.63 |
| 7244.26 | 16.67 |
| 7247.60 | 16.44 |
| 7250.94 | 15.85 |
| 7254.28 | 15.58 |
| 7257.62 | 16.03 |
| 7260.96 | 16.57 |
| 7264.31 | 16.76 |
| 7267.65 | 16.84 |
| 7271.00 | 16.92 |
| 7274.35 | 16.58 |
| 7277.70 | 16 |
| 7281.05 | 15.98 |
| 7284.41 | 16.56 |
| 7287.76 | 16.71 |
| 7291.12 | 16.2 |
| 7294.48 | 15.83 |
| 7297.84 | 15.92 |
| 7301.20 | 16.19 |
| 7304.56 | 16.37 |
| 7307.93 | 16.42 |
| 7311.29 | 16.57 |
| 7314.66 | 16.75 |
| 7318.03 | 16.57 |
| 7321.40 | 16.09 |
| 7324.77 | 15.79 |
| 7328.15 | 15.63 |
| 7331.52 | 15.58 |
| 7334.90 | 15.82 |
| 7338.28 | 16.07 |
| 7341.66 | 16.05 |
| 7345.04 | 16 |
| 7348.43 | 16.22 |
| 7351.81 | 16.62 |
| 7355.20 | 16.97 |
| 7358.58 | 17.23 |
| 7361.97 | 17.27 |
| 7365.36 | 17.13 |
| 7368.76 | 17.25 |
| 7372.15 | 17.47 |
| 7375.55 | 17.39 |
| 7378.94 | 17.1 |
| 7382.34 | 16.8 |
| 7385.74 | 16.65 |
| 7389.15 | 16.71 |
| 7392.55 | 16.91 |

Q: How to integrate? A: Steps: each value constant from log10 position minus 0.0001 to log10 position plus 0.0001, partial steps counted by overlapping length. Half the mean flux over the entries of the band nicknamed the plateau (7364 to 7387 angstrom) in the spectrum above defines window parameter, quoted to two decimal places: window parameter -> 8.56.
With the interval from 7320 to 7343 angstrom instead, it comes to 7.93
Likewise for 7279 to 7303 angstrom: 8.10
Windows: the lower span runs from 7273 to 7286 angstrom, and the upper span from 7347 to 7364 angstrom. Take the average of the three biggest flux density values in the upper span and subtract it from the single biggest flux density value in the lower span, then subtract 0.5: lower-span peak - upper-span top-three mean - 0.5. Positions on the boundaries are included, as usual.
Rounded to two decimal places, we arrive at -1.08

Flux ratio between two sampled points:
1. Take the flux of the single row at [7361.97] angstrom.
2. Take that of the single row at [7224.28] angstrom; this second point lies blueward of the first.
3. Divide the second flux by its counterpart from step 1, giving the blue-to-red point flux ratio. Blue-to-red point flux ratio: 0.91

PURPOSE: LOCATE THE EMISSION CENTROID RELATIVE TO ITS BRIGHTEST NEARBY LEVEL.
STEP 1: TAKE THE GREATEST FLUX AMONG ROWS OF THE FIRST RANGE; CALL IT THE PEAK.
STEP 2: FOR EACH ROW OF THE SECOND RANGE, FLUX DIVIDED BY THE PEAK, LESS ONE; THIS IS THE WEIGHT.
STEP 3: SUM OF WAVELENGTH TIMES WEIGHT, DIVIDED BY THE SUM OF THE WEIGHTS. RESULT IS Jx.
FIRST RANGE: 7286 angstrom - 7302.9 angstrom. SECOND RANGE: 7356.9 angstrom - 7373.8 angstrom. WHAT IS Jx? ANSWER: 7365.9 angstrom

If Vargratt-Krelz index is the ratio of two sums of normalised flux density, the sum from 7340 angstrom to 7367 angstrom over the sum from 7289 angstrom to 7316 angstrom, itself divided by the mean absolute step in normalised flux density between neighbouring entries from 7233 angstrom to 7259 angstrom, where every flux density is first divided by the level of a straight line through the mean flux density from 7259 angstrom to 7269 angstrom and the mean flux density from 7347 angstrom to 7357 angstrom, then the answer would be 65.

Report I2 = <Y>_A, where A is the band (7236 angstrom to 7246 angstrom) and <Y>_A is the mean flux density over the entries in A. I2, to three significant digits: 16.6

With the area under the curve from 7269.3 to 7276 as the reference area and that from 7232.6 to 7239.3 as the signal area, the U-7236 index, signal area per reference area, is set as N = 0.98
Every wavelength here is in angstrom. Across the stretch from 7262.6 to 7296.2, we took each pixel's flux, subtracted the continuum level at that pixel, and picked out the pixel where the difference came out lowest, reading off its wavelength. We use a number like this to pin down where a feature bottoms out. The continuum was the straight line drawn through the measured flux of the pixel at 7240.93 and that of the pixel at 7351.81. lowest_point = 7294.48 angstrom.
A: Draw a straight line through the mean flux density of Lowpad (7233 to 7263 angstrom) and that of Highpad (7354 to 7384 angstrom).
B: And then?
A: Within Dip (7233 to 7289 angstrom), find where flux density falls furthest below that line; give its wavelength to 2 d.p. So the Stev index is 7254.28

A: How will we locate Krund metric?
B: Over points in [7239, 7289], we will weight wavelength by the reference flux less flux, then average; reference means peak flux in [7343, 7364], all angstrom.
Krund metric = 7263.5 angstrom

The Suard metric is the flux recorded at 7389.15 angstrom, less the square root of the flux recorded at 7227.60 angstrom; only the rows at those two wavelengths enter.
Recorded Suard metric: 12.8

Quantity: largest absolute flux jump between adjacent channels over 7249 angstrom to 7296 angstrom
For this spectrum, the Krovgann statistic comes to 0.58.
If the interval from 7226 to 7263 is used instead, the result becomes 0.59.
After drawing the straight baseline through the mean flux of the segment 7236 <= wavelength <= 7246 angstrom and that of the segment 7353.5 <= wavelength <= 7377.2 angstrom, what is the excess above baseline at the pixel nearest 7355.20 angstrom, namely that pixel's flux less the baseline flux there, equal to -0.22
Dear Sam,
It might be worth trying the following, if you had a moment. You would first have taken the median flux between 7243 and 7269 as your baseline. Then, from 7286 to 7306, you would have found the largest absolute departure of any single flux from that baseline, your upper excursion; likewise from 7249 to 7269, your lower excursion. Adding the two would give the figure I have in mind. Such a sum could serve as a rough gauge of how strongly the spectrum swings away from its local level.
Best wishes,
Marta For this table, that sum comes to 1.60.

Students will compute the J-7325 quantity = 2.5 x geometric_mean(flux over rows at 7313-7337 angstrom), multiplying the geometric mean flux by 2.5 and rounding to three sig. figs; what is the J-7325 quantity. 40.1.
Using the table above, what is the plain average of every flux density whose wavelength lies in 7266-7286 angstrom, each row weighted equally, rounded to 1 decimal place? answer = 16.5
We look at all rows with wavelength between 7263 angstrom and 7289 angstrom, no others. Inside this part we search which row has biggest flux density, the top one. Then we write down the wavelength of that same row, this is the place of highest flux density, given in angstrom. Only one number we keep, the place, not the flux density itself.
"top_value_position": 7271.00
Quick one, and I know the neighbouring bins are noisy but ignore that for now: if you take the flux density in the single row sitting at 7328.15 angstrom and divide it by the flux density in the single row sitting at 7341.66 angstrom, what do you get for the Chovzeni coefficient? 0.97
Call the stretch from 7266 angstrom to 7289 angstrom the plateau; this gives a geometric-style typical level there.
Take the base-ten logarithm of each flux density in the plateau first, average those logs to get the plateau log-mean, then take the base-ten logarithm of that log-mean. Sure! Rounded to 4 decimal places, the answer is 0.0855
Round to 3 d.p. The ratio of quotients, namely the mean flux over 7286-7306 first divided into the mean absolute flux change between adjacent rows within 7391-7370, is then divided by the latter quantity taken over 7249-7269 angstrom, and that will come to 0.035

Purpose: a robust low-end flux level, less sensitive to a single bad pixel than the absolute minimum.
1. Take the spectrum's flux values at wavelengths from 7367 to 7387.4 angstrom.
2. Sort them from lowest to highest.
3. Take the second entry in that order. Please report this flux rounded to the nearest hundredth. 16.80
